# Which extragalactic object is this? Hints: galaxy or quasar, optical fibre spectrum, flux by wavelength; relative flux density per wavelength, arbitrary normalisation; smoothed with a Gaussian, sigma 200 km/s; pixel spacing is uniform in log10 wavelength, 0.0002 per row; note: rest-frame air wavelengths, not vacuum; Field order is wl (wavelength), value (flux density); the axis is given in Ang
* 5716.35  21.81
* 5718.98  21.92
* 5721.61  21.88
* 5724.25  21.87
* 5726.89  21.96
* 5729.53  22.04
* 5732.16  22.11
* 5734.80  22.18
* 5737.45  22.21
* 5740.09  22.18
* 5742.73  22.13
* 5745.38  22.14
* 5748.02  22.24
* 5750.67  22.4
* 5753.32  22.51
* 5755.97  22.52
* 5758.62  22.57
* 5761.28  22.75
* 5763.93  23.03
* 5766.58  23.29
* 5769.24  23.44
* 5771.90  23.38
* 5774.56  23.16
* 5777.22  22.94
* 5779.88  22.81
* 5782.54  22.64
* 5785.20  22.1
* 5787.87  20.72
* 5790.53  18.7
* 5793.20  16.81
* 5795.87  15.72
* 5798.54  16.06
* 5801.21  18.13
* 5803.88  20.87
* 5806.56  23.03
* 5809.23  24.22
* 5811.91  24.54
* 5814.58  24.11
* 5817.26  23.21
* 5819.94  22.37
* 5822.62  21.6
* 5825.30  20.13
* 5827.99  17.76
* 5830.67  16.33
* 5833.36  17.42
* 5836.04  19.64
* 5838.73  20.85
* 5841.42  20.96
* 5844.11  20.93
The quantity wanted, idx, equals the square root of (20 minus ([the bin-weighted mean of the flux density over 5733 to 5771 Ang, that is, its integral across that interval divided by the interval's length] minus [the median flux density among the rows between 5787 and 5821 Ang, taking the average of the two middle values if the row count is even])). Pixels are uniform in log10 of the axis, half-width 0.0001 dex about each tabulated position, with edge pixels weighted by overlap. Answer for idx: 4.28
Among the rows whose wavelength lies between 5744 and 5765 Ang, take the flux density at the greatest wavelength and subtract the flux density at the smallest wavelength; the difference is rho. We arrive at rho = 0.9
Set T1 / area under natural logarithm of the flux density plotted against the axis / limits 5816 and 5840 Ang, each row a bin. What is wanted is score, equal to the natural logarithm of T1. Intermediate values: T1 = 72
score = 4.27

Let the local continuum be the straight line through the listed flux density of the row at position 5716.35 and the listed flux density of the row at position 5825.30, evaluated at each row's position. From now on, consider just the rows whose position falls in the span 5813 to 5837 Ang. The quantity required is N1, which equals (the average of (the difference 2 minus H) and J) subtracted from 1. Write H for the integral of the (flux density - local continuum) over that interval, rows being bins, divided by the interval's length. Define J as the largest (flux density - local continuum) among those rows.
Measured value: -1.81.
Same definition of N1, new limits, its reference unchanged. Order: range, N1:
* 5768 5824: -1.67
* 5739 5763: -0.26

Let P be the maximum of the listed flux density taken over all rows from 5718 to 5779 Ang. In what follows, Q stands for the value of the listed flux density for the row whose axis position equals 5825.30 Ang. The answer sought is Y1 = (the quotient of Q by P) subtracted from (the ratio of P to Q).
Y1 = 0.3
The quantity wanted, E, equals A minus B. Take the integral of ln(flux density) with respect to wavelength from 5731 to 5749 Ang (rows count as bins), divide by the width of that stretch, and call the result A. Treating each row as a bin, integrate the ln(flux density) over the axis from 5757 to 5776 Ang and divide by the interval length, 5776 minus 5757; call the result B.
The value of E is -0.04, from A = 3.10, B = 3.14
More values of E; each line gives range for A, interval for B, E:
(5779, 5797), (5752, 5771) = -0.15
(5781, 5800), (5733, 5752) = -0.17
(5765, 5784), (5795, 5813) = 0.14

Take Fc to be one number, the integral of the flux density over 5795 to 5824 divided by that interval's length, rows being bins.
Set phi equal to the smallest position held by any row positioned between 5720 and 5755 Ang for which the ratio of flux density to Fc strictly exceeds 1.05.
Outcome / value 5753.32 Ang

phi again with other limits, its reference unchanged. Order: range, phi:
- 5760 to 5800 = 5761.28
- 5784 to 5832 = 5806.56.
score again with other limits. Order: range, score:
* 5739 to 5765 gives 4.39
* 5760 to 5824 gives 5.28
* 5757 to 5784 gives 4.44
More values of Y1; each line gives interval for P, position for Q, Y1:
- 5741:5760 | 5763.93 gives 0.0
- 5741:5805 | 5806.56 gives 0.0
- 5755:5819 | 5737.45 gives 0.2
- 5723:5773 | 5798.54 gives 0.8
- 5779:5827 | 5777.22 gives 0.1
